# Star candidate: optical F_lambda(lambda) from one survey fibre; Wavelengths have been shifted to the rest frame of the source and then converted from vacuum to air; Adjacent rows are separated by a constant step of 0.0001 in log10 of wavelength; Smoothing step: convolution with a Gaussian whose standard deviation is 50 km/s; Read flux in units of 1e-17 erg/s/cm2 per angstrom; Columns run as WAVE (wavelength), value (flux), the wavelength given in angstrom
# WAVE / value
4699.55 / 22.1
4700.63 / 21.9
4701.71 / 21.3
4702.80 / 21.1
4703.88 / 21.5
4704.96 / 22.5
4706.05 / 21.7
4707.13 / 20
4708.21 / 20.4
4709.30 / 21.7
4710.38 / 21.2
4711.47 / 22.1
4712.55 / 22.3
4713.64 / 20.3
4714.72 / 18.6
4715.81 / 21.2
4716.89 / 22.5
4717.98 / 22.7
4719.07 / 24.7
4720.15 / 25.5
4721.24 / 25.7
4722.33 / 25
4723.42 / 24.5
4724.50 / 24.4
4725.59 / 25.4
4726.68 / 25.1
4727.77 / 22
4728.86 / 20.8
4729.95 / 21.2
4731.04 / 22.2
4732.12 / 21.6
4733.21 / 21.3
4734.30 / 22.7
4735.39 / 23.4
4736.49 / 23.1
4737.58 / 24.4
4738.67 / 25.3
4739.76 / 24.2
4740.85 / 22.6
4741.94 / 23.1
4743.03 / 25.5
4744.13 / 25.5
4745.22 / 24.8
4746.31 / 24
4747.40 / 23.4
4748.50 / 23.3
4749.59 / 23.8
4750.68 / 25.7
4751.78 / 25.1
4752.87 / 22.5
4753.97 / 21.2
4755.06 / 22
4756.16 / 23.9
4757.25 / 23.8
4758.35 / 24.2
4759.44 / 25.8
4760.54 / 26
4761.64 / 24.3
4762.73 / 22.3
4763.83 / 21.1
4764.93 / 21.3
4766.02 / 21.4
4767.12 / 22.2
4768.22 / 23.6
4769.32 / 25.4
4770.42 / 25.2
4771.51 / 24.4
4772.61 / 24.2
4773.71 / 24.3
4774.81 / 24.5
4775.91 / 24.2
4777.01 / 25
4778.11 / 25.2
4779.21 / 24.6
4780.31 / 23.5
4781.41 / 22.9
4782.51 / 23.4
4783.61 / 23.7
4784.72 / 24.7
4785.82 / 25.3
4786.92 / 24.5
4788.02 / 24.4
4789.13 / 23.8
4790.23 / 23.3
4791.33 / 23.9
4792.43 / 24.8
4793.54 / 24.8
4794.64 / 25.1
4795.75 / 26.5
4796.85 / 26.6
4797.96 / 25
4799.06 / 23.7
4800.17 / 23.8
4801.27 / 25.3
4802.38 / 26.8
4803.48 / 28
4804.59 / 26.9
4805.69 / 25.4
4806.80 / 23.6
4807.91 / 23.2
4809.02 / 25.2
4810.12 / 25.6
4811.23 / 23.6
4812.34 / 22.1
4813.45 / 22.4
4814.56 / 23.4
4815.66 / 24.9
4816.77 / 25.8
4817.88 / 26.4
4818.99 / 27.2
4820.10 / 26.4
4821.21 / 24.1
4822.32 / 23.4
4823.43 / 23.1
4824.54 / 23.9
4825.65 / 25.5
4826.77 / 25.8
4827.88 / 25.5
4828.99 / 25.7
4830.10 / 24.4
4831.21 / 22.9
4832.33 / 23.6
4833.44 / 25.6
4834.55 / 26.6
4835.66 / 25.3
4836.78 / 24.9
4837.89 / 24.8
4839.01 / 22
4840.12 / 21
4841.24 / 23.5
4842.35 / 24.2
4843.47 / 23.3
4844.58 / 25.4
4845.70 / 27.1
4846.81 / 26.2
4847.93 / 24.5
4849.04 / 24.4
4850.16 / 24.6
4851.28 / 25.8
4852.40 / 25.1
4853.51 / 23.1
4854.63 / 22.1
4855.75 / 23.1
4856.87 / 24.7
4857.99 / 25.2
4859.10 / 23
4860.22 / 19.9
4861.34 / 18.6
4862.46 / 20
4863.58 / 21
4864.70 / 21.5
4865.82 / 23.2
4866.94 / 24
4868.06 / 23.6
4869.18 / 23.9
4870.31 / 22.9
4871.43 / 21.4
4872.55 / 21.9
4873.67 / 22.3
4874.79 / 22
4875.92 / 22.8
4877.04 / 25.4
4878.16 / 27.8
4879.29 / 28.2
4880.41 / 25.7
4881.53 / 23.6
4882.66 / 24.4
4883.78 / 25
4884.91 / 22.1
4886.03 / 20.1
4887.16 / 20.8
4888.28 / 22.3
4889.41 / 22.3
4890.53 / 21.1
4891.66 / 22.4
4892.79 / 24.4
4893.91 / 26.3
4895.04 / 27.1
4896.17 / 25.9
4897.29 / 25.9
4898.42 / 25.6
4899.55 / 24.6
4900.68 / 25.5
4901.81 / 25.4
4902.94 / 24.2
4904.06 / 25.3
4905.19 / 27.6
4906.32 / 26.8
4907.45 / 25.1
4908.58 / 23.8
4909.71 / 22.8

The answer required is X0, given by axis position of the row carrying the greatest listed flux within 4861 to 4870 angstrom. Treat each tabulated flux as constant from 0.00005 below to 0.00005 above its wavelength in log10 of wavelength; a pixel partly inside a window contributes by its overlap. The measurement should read 4866.94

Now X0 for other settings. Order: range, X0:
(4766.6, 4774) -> 4769.32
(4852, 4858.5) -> 4857.99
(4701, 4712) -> 4704.96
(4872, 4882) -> 4879.29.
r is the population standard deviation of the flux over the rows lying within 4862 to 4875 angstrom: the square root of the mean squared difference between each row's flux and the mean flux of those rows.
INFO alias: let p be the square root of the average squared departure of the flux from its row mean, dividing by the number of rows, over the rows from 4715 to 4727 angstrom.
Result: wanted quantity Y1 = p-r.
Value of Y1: 0.2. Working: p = 1.39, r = 1.2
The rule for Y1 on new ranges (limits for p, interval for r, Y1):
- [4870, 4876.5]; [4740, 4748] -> -0.6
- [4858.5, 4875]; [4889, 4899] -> -0.5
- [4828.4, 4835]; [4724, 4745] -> -0.3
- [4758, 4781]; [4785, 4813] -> 0.1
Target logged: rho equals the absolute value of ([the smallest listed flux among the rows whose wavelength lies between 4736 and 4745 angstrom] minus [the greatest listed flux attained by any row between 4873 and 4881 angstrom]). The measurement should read 5.6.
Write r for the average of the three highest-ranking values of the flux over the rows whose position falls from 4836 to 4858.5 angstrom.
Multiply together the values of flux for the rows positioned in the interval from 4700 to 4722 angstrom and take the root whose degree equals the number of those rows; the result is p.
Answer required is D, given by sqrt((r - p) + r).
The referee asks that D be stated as 5.55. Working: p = 21.9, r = 26.4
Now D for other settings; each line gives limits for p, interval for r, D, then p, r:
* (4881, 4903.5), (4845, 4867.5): 5.37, 23.9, 26.4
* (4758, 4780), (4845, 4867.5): 5.37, 23.9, 26.4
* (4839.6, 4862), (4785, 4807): 5.55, 23.6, 27.2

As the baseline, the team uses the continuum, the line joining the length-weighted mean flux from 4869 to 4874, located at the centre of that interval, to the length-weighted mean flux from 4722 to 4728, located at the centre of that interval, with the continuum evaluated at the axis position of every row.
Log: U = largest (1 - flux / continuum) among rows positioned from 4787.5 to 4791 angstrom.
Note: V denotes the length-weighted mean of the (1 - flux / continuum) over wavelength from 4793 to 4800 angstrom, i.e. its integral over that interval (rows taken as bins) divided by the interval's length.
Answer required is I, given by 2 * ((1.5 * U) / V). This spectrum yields 0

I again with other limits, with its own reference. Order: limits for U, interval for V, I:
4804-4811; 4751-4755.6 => 0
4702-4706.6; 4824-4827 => -5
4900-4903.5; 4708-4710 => -2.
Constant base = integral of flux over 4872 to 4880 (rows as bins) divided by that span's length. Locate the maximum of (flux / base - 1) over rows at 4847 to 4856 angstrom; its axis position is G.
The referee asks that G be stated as 4851.28 angstrom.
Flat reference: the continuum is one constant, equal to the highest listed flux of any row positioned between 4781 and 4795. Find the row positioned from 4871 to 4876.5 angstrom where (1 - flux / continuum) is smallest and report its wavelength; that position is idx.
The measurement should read 4875.92 angstrom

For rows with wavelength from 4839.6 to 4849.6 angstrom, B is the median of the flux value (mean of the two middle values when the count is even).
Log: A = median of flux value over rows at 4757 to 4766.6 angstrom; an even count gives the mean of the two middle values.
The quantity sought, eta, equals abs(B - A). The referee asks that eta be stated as 0.6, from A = 23.8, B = 24.4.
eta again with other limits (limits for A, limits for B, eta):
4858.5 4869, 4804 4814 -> 2.1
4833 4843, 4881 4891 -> 2.5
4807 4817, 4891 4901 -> 2.0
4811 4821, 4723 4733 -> 2.7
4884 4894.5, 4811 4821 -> 2.6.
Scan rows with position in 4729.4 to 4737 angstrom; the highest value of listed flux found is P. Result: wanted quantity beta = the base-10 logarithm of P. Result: 1.37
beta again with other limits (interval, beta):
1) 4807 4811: 1.41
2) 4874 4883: 1.45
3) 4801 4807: 1.45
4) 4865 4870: 1.38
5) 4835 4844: 1.40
